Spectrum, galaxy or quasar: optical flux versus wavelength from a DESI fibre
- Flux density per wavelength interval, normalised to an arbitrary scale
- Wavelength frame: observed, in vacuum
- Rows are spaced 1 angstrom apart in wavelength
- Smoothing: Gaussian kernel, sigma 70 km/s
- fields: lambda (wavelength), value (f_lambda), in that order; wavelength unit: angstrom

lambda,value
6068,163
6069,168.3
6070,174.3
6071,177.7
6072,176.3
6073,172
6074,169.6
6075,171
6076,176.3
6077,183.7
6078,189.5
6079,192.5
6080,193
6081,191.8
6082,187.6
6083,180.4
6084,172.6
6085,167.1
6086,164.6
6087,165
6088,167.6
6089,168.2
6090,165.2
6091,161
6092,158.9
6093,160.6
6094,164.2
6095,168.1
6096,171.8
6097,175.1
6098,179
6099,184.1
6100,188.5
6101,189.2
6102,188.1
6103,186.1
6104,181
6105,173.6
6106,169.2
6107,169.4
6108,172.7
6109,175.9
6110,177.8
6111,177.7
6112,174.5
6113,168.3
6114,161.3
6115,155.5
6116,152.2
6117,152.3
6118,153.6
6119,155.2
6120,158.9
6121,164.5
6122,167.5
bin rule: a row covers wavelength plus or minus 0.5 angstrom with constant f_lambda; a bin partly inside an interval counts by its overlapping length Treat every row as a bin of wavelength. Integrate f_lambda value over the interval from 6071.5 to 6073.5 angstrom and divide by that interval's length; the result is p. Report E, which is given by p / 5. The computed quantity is 34.8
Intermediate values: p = 174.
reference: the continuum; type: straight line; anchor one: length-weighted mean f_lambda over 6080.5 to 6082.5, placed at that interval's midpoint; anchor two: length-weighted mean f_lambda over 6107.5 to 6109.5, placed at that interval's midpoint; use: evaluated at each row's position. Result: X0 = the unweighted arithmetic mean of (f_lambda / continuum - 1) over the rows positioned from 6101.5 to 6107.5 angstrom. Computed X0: 0.01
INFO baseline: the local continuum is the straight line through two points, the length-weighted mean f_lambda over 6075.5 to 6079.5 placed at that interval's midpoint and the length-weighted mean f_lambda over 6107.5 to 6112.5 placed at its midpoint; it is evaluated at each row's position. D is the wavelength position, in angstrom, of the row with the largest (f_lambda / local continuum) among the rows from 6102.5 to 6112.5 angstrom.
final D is 6103 angstrom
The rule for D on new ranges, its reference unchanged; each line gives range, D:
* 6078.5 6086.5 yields 6080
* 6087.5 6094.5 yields 6089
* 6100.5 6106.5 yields 6101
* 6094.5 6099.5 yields 6099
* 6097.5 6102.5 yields 6101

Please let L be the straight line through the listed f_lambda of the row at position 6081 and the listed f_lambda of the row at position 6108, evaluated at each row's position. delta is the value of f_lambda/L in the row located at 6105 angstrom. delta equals 0.99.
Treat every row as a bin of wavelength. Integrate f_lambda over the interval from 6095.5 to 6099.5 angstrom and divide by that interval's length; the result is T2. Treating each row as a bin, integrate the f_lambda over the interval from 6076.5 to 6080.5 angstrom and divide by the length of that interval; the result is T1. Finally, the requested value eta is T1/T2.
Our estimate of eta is 1.07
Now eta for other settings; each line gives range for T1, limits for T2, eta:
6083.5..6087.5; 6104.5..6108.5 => 0.98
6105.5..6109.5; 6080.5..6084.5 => 0.94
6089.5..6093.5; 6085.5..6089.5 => 0.97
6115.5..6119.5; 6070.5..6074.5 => 0.88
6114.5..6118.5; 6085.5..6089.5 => 0.92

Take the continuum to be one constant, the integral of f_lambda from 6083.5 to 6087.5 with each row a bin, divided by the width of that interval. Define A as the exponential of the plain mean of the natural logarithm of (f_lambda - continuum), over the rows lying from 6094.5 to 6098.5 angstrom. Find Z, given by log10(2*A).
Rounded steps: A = 4.2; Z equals 0.9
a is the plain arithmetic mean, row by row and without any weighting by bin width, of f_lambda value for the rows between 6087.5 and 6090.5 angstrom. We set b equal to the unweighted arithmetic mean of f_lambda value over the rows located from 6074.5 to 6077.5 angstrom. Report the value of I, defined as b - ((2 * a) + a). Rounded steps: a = 167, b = 177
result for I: -324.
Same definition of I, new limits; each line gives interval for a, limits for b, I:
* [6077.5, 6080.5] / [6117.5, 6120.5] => -419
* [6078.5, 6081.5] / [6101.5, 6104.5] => -392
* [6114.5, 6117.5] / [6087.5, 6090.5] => -293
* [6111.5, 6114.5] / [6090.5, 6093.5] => -344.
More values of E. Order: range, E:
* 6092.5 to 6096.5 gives 33.2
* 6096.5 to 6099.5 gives 35.9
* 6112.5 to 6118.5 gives 31.4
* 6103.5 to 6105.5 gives 35.5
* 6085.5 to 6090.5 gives 33.2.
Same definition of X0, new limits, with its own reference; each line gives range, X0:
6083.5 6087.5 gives -0.11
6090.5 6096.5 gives -0.10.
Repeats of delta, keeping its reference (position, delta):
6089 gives 0.90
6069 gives 0.84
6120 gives 0.97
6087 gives 0.88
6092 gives 0.86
